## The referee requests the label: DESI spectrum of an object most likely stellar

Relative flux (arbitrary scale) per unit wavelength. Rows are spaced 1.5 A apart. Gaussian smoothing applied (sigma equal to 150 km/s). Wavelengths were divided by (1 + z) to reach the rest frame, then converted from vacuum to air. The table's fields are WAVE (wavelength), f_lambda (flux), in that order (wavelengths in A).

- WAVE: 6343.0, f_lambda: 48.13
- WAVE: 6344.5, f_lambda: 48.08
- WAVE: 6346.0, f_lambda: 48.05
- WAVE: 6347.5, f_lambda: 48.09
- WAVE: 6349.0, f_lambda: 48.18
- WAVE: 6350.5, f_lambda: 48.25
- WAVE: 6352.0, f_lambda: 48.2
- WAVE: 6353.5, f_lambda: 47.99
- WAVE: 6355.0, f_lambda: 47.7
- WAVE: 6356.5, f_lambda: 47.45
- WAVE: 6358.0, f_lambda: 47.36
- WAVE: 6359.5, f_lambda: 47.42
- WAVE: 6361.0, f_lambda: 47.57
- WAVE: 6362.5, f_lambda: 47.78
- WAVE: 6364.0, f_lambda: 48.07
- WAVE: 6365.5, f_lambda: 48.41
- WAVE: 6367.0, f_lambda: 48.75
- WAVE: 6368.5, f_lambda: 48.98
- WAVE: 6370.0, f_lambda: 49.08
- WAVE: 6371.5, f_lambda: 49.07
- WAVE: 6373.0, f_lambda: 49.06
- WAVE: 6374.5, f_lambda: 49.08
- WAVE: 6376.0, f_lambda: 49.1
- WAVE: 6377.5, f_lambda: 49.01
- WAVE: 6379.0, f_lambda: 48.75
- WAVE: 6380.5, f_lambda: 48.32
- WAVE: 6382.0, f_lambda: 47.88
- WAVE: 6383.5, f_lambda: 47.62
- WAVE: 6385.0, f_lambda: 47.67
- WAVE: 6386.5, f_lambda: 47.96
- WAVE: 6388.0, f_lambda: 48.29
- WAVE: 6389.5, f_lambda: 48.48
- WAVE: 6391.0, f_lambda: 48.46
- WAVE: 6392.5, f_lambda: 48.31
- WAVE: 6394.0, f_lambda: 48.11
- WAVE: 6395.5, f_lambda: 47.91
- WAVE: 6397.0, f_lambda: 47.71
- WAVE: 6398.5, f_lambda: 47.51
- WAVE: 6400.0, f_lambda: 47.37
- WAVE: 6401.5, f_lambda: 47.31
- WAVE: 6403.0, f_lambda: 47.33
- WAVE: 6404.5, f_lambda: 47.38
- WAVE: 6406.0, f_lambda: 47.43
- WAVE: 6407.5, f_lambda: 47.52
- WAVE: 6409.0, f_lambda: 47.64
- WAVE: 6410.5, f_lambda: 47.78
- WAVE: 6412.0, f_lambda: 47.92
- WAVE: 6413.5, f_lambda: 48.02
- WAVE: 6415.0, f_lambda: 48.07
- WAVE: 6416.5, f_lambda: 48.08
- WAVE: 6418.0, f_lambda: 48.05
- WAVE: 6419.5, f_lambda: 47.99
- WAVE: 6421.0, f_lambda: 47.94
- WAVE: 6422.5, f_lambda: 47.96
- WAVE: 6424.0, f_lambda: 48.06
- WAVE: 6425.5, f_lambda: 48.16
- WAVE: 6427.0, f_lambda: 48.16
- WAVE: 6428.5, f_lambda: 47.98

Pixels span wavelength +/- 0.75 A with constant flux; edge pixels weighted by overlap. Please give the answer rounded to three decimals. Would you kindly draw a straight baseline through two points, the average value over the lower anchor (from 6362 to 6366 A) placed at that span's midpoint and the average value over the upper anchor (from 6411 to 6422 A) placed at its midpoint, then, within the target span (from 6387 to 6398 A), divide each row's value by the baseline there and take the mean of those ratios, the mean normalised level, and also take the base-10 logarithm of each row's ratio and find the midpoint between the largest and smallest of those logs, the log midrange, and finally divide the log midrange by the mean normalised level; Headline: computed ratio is 0.000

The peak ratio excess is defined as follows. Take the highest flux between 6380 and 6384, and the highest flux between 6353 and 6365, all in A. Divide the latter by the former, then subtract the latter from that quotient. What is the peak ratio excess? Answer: -47.1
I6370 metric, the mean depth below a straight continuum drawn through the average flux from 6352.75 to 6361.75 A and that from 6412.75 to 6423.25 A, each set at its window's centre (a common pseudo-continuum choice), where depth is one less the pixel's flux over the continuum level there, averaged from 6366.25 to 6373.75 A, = -0.028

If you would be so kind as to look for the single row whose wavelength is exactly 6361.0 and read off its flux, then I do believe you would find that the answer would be 47.57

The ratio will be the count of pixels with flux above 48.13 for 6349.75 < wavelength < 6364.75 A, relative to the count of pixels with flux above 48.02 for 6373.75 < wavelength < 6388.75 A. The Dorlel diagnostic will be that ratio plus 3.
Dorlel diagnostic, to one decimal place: 3.3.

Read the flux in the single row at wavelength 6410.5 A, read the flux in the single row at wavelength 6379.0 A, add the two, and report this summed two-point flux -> 96.5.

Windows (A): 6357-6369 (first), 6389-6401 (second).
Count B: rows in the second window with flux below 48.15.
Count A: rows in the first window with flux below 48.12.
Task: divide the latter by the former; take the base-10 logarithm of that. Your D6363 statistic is 0.00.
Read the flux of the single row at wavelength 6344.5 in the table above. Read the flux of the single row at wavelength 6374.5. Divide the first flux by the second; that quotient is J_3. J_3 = 0.98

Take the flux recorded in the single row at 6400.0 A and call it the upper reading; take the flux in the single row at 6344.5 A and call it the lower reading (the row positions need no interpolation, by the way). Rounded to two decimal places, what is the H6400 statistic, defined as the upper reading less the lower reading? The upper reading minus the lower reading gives -0.71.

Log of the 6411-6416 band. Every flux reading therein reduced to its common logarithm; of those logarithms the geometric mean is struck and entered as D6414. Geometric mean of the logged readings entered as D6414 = 1.681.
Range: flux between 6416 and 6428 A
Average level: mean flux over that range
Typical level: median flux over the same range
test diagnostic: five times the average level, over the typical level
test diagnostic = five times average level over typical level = 4.999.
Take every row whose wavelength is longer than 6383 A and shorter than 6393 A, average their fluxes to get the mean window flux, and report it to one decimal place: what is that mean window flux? 48.1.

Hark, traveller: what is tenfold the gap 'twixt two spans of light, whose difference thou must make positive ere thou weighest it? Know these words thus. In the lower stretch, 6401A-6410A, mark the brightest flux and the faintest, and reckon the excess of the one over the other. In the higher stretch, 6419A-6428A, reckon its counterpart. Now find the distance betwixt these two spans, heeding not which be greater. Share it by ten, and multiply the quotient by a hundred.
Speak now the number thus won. 1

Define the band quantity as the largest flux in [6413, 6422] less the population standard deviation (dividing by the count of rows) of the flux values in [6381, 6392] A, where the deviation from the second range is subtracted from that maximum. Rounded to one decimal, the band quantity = 47.7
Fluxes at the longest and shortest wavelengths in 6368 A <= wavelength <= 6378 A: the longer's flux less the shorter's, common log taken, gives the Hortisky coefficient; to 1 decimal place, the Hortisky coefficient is -1.5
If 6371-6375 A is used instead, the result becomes -2.0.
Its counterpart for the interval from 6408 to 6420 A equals -0.5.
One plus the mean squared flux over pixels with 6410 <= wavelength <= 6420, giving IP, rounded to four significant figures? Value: 2304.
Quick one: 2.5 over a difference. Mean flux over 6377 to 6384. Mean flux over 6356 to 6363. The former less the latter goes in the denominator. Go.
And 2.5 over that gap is 3.1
